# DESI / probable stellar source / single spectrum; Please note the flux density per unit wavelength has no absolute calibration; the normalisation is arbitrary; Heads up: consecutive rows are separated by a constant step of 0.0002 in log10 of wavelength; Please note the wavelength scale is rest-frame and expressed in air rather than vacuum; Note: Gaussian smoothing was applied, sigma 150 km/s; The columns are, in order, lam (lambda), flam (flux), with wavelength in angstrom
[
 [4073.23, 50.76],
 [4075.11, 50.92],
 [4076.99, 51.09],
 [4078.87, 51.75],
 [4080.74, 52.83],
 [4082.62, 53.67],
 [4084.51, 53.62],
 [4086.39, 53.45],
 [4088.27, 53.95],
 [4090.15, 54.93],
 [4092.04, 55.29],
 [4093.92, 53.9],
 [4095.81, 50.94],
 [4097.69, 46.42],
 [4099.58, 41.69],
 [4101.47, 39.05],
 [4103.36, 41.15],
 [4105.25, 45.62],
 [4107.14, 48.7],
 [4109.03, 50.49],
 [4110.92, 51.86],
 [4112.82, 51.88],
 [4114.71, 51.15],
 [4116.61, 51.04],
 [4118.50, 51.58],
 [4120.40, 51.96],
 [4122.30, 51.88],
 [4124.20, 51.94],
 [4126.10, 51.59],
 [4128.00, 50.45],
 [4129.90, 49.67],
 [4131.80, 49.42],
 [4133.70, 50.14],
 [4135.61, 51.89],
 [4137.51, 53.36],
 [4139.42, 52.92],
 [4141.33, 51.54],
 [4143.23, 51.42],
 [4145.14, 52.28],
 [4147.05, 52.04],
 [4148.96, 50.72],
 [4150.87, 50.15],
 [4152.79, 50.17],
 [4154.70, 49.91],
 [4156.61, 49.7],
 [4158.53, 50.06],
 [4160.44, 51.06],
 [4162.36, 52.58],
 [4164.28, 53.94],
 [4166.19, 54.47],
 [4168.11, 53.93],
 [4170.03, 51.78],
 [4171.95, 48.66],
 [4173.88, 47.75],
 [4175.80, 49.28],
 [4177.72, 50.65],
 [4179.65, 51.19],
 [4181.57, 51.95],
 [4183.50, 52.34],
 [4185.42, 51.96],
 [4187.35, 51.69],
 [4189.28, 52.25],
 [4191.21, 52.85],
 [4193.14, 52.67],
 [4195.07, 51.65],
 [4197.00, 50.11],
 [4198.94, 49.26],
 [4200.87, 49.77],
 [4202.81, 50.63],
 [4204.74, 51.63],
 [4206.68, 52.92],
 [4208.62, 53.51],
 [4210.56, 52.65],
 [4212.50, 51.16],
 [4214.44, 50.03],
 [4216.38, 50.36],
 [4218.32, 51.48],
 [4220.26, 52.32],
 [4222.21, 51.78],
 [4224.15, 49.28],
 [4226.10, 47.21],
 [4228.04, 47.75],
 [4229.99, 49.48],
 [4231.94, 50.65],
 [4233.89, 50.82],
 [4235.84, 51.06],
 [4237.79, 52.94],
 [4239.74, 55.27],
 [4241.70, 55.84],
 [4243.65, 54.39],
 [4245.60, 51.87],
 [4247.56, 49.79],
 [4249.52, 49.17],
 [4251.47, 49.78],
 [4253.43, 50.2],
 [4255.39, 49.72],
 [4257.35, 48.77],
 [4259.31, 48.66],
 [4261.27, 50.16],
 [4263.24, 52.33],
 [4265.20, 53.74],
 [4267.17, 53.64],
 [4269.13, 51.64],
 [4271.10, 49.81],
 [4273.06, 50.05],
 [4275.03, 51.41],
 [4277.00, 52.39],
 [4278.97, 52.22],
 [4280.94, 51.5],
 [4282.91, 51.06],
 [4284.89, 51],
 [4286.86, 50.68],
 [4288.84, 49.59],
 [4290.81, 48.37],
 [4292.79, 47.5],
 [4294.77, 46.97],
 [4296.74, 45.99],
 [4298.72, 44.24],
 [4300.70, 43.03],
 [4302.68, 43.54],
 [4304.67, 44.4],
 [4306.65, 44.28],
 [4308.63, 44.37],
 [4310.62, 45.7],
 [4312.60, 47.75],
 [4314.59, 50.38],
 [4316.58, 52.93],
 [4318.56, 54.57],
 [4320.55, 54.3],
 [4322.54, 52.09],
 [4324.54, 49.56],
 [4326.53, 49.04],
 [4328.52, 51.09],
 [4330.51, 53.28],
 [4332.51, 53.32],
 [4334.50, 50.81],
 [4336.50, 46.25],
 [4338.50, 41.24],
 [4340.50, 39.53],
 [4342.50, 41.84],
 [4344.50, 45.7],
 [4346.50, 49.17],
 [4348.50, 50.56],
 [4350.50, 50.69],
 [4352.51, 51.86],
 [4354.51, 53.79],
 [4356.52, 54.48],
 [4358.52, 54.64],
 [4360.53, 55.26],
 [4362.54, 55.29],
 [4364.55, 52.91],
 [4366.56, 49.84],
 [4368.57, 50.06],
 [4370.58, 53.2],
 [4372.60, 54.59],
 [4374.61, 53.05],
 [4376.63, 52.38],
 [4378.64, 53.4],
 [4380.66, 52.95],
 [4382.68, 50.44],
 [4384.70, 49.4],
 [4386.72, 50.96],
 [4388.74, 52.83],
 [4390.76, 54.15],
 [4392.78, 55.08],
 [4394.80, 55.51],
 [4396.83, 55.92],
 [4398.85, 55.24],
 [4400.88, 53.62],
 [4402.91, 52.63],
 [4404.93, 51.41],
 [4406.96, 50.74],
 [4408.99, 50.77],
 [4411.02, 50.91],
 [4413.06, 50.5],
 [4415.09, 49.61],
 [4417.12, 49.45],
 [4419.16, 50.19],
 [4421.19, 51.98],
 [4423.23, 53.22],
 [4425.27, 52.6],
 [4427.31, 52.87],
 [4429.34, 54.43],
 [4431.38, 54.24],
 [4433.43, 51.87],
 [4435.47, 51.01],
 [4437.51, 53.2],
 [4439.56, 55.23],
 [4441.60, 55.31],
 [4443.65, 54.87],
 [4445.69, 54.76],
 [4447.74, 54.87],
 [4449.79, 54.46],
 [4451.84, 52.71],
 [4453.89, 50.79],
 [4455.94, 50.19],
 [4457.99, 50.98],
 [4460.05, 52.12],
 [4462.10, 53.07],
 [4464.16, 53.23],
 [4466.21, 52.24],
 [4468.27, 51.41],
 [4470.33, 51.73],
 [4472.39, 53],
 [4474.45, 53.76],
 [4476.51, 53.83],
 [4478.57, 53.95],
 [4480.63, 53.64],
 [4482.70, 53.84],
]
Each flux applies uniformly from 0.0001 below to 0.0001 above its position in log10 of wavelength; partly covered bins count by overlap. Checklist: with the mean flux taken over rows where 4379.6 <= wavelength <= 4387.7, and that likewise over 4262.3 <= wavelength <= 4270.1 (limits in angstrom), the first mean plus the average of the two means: 103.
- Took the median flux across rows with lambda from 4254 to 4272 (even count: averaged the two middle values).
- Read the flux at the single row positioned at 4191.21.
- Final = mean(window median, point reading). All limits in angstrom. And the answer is 52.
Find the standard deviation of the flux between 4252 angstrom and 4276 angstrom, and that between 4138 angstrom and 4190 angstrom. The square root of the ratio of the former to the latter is 1.0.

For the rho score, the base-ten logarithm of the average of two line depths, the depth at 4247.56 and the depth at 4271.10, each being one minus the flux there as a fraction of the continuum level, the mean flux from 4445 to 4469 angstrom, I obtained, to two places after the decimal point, -1.28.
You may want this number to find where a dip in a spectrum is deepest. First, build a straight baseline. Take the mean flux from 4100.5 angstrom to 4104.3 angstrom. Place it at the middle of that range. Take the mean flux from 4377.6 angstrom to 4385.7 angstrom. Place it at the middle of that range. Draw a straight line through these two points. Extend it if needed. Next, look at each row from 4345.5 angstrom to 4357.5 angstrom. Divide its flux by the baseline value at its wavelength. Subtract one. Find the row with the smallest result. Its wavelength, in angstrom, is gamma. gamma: 4346.50 angstrom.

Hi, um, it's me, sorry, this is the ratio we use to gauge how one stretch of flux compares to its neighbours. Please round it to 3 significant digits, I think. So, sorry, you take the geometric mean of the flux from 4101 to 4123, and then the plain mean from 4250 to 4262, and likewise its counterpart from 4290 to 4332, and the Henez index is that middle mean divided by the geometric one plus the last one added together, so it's 0.511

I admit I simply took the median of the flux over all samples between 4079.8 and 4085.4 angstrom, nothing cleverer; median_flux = 54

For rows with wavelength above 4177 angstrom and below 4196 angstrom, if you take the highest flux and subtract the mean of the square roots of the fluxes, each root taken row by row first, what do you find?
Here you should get 45.6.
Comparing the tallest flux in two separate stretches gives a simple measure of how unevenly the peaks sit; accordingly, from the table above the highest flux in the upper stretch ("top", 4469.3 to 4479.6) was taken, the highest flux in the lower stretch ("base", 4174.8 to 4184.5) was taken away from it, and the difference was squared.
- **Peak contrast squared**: 2.6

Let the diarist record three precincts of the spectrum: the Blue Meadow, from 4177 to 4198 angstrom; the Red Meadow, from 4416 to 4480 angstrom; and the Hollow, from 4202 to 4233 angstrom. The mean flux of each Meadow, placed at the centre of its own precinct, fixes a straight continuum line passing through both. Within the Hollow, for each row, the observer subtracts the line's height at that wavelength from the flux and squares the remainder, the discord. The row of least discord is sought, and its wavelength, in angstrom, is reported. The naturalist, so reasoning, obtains 4222.21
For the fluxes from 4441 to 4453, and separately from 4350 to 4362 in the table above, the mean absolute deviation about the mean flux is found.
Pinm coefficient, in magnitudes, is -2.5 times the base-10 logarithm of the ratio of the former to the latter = 0.95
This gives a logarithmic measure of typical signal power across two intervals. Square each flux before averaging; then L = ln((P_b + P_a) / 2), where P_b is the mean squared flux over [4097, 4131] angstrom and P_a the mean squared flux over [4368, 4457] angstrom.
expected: 7.86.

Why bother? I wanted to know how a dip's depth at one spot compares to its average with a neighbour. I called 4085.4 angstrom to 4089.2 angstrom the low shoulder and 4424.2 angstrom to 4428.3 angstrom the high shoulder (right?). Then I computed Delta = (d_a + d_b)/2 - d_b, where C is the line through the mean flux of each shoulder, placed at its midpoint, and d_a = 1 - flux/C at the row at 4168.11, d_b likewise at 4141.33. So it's -0.023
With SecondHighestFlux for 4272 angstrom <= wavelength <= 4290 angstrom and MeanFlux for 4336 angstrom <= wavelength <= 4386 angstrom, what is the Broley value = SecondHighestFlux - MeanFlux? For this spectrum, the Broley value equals 1.7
